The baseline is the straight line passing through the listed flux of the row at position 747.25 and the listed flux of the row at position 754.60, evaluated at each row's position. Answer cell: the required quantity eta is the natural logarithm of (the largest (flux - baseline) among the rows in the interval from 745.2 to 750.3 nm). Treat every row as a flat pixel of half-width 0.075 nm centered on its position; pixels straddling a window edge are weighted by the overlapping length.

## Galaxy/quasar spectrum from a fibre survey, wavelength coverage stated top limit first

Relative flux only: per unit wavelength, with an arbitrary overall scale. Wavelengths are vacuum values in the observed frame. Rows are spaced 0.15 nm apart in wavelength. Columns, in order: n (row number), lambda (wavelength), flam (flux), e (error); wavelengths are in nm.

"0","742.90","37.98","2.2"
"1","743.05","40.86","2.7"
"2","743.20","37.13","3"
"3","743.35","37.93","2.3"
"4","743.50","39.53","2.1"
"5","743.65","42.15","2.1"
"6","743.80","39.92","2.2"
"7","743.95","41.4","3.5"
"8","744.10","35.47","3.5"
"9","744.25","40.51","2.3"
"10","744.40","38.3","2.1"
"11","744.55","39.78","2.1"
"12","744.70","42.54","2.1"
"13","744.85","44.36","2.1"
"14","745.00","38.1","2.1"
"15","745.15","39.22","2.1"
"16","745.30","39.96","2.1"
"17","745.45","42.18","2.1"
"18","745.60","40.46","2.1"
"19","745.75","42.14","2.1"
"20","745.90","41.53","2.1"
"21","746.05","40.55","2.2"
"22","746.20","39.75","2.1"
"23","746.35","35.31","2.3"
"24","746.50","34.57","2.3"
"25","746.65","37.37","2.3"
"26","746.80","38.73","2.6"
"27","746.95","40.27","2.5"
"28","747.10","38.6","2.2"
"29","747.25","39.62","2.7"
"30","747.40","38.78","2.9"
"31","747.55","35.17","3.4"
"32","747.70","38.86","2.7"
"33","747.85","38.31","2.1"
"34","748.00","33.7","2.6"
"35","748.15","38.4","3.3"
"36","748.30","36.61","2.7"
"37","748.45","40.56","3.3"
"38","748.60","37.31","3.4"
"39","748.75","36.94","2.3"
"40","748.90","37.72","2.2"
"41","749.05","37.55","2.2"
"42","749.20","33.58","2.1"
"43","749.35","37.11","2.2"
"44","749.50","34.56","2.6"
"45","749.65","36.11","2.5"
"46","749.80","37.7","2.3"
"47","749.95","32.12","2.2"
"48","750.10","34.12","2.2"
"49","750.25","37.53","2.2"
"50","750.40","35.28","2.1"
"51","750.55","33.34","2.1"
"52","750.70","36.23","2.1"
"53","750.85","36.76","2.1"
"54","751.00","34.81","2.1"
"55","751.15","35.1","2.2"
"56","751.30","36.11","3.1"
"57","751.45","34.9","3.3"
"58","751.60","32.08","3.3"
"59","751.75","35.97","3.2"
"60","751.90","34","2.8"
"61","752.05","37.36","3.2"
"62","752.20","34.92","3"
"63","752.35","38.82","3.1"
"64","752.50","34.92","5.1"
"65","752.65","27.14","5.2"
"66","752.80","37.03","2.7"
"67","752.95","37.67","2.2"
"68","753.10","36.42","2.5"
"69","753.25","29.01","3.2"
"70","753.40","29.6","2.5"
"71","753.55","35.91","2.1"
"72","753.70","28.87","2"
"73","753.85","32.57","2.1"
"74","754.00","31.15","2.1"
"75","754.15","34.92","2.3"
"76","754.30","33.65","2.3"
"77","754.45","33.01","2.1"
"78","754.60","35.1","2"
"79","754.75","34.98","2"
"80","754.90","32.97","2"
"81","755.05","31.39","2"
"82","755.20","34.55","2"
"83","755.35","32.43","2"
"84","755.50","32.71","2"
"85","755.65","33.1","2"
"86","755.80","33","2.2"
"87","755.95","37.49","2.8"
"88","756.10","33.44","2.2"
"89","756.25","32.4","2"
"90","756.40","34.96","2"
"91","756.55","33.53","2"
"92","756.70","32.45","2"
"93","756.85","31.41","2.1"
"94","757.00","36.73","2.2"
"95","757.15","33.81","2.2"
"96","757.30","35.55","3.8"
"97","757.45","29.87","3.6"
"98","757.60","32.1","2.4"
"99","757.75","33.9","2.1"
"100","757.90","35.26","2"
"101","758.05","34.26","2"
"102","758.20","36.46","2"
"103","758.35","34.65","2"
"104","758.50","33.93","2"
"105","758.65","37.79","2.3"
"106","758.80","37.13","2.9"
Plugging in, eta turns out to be 0.5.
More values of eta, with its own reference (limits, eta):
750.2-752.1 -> -0.4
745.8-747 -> 0.1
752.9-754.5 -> 0.4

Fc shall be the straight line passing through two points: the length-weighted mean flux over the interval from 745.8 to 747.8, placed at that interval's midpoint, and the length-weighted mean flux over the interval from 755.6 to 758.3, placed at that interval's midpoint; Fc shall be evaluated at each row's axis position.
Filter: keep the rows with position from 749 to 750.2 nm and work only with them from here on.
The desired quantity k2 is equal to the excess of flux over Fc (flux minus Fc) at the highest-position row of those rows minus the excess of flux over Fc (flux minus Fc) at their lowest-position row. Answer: -3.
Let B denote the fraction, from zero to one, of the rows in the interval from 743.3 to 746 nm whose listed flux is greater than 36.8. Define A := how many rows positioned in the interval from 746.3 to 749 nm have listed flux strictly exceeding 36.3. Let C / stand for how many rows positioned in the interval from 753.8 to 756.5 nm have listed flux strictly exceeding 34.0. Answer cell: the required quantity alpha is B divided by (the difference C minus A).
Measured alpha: -0.12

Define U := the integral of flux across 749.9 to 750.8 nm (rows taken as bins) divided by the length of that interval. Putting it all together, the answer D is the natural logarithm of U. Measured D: 3.55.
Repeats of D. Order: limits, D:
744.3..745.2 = 3.70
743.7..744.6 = 3.67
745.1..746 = 3.71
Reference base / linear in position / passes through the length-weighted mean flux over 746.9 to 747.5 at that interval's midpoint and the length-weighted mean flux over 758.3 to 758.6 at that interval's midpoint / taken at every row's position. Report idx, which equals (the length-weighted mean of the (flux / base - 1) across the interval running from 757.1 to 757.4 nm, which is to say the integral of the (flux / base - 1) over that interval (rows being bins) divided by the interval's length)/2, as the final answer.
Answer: -0.010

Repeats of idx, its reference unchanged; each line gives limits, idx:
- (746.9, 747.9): -0.007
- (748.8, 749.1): -0.011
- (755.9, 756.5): -0.015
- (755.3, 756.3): -0.029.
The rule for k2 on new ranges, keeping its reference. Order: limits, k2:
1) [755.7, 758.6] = 2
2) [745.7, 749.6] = -6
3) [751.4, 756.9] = -1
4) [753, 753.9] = -4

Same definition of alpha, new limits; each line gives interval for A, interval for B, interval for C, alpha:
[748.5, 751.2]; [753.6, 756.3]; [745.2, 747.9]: 0.01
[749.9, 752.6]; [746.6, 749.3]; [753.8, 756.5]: 0.39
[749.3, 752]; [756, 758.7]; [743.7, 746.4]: 0.00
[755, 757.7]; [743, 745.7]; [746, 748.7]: 0.06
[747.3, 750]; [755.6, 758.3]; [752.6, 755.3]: -0.01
